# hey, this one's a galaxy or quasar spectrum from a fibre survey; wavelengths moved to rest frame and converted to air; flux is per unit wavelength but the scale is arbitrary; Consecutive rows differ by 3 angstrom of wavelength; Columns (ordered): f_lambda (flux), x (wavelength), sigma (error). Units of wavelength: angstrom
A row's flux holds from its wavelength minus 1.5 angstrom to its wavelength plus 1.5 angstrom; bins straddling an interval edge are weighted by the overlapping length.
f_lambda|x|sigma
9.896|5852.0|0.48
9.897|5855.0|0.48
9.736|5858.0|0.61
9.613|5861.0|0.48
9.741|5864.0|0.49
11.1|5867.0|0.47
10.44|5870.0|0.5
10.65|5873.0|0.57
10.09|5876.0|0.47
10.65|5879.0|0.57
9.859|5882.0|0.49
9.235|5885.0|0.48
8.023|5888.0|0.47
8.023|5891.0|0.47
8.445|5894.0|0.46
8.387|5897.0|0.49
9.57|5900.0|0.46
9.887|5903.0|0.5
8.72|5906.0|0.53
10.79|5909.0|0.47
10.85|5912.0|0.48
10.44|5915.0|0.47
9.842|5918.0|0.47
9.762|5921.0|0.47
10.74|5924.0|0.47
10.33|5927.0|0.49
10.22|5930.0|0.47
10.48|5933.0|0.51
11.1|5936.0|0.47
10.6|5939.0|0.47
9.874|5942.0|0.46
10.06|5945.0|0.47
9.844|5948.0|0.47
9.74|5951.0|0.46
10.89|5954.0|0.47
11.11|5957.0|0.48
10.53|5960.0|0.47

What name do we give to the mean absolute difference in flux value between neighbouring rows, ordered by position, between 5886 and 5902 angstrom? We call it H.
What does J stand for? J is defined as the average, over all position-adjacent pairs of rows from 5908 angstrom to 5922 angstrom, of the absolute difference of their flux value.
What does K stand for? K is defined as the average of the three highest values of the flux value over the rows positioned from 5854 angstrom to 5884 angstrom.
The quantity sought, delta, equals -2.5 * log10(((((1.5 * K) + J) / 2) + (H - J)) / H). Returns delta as -3.3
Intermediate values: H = 0.4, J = 0.29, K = 10.80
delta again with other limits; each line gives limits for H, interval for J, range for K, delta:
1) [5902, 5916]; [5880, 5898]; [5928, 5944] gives -2.4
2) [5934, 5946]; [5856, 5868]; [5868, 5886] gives -3.1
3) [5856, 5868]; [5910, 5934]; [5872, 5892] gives -3.0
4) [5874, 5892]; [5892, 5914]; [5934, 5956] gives -2.8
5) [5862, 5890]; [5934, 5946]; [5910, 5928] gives -2.6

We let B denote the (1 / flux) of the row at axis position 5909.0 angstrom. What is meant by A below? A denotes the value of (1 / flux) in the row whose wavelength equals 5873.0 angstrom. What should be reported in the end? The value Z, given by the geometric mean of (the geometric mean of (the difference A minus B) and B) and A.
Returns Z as 0.032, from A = 0.094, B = 0.093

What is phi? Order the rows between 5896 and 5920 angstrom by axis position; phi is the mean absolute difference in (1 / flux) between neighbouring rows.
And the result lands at 0.0091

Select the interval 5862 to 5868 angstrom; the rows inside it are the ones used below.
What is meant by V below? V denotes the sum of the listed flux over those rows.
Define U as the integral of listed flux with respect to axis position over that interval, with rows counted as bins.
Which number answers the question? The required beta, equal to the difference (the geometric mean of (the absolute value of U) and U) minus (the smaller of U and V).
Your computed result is 41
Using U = 62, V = 21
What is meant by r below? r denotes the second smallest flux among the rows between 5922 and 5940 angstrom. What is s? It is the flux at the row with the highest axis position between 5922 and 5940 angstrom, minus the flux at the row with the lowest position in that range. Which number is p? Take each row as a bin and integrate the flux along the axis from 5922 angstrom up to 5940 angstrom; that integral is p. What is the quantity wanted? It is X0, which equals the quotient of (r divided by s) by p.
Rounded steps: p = 190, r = 10.33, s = -0.1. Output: -0.39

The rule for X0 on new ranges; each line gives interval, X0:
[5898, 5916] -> 0.06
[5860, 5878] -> 0.11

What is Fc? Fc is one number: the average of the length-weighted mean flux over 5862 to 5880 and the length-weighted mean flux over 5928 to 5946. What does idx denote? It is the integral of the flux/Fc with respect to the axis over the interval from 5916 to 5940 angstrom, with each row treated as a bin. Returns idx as 23.9 angstrom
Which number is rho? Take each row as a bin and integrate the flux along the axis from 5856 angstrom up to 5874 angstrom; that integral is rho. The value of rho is 183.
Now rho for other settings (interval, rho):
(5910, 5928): 186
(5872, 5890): 174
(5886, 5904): 157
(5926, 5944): 188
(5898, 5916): 180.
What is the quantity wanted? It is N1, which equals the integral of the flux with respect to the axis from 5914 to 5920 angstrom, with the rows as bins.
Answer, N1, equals 60.5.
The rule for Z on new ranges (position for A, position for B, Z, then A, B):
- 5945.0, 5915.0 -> 0.043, 0.099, 0.096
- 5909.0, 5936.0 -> 0.038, 0.093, 0.090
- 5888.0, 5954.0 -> 0.083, 0.125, 0.092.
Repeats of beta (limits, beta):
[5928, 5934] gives 41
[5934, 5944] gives 73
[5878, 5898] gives 116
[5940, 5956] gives 112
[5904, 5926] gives 152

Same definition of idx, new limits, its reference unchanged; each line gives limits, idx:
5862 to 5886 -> 23.6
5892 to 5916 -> 22.1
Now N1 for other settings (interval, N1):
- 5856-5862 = 58.2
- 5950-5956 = 62.6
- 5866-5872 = 64.4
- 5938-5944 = 61.2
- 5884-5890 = 51.2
